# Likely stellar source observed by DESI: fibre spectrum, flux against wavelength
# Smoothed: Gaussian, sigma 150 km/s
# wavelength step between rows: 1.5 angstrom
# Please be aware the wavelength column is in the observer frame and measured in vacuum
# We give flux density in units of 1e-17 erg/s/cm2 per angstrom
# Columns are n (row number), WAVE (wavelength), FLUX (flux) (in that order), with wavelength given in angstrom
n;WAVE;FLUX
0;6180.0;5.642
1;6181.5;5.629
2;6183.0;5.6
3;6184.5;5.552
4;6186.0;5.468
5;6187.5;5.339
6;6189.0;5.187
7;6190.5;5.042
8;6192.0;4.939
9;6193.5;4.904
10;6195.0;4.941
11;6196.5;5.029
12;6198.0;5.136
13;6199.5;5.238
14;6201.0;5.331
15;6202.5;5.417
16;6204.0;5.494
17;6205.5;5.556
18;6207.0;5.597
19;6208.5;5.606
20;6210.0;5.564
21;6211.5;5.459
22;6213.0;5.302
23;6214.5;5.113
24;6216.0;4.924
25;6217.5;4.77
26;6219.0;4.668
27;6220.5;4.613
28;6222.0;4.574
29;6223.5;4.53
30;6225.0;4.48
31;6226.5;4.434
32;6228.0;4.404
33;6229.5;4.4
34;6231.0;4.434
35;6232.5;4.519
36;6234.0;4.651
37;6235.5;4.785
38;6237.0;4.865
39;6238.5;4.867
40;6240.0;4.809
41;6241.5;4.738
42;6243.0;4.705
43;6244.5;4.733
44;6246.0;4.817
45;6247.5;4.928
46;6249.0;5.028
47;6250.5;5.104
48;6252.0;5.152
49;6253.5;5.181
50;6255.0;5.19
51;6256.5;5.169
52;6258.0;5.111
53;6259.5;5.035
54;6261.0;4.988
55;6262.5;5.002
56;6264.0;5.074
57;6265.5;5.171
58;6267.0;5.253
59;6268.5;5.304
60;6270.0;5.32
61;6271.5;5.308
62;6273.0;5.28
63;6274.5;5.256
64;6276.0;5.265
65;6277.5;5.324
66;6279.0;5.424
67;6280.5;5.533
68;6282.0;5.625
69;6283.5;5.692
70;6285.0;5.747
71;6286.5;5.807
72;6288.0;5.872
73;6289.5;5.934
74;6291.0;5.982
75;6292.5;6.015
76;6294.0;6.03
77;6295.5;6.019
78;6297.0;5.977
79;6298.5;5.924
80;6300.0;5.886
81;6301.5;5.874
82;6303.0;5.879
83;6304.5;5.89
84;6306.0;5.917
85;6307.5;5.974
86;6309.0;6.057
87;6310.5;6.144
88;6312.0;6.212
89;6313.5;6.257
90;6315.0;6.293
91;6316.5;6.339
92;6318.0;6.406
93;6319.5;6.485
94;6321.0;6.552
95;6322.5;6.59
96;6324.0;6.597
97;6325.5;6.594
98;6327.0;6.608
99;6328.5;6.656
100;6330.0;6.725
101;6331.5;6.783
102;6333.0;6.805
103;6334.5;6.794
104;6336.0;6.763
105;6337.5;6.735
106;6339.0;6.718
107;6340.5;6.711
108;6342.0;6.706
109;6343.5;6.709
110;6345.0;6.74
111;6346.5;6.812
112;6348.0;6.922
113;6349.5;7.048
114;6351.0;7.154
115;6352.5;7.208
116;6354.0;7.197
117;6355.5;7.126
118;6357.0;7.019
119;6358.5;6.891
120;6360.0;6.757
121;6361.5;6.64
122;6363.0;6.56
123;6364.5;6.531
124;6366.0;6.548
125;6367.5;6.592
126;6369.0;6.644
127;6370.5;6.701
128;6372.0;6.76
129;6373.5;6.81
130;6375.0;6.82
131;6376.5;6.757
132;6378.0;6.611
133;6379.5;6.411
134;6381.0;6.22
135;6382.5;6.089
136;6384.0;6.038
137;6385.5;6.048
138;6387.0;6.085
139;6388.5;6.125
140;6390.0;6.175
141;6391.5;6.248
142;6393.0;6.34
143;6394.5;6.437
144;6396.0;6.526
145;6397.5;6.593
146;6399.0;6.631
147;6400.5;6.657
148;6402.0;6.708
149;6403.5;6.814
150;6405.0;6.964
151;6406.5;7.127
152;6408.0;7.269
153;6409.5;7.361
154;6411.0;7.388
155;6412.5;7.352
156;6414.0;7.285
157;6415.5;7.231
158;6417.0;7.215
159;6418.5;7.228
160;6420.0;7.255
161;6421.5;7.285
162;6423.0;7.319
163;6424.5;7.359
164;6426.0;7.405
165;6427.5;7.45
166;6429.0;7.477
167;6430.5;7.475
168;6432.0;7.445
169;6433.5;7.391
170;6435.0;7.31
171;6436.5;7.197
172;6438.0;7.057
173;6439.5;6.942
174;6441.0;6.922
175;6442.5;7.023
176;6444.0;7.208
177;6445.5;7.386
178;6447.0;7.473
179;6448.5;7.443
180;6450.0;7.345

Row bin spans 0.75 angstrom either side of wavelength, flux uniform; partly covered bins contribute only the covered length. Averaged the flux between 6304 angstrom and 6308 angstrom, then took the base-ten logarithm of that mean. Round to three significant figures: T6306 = 0.773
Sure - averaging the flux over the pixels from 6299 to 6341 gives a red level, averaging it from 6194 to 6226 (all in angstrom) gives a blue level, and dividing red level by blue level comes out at 1.25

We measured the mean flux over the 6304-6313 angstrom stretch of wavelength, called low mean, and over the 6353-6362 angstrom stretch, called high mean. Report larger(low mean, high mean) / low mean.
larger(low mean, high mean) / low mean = 1.15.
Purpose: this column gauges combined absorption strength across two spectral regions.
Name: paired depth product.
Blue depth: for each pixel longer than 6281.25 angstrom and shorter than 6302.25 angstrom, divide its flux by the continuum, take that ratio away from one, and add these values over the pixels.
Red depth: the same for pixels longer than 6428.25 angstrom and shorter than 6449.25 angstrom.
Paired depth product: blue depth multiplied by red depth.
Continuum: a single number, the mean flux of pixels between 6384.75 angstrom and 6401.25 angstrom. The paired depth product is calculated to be -2.1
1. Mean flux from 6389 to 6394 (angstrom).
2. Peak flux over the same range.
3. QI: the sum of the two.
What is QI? 12.6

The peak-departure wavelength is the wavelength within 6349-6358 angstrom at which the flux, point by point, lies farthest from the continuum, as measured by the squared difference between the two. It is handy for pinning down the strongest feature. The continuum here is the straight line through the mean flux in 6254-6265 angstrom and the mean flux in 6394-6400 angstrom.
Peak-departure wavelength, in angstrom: 6352.5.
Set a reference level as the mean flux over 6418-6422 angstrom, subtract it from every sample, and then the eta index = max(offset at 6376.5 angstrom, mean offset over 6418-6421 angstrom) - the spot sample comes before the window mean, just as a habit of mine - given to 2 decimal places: -0.01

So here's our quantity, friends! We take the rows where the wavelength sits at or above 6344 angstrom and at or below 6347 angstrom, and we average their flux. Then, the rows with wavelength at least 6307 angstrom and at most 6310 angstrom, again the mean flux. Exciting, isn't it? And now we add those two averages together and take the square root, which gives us 3.58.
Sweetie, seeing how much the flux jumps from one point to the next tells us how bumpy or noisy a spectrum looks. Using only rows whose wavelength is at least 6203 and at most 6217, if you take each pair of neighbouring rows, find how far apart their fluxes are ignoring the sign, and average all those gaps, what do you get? 0.099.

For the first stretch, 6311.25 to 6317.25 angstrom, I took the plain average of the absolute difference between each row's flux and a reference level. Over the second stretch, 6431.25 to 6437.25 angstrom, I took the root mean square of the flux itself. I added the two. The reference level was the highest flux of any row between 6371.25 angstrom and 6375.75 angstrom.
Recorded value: 7.9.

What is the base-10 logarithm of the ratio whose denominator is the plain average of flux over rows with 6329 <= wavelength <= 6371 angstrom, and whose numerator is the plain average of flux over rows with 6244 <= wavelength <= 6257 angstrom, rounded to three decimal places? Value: -0.131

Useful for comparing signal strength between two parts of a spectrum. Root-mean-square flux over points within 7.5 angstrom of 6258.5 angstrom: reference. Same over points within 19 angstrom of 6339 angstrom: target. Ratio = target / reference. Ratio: 1.33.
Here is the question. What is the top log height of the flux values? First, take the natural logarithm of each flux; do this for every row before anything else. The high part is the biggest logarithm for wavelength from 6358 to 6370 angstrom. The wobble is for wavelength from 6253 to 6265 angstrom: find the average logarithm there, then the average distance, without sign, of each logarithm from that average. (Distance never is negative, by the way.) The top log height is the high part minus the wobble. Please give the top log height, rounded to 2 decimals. 1.92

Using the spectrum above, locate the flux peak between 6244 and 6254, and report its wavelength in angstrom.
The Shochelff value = 6253.5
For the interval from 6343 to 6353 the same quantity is 6352.5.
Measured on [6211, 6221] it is 6211.5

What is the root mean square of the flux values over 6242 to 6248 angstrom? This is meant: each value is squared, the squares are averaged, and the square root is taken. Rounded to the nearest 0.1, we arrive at 4.8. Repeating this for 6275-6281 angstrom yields 5.4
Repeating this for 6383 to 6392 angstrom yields 6.1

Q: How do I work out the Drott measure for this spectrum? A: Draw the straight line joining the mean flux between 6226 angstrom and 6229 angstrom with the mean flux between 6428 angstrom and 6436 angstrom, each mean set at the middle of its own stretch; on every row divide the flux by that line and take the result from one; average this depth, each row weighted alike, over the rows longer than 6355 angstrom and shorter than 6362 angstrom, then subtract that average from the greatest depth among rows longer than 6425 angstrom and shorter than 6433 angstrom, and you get 0.08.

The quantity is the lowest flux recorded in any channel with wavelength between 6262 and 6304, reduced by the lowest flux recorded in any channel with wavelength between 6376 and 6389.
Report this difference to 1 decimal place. -1.0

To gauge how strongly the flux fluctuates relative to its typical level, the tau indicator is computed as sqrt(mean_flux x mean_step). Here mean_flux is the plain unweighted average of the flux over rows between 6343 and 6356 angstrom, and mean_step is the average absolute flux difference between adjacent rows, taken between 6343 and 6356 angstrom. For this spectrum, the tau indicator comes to 0.71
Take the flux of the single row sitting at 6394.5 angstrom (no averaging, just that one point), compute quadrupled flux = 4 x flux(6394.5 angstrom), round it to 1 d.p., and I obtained 25.7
